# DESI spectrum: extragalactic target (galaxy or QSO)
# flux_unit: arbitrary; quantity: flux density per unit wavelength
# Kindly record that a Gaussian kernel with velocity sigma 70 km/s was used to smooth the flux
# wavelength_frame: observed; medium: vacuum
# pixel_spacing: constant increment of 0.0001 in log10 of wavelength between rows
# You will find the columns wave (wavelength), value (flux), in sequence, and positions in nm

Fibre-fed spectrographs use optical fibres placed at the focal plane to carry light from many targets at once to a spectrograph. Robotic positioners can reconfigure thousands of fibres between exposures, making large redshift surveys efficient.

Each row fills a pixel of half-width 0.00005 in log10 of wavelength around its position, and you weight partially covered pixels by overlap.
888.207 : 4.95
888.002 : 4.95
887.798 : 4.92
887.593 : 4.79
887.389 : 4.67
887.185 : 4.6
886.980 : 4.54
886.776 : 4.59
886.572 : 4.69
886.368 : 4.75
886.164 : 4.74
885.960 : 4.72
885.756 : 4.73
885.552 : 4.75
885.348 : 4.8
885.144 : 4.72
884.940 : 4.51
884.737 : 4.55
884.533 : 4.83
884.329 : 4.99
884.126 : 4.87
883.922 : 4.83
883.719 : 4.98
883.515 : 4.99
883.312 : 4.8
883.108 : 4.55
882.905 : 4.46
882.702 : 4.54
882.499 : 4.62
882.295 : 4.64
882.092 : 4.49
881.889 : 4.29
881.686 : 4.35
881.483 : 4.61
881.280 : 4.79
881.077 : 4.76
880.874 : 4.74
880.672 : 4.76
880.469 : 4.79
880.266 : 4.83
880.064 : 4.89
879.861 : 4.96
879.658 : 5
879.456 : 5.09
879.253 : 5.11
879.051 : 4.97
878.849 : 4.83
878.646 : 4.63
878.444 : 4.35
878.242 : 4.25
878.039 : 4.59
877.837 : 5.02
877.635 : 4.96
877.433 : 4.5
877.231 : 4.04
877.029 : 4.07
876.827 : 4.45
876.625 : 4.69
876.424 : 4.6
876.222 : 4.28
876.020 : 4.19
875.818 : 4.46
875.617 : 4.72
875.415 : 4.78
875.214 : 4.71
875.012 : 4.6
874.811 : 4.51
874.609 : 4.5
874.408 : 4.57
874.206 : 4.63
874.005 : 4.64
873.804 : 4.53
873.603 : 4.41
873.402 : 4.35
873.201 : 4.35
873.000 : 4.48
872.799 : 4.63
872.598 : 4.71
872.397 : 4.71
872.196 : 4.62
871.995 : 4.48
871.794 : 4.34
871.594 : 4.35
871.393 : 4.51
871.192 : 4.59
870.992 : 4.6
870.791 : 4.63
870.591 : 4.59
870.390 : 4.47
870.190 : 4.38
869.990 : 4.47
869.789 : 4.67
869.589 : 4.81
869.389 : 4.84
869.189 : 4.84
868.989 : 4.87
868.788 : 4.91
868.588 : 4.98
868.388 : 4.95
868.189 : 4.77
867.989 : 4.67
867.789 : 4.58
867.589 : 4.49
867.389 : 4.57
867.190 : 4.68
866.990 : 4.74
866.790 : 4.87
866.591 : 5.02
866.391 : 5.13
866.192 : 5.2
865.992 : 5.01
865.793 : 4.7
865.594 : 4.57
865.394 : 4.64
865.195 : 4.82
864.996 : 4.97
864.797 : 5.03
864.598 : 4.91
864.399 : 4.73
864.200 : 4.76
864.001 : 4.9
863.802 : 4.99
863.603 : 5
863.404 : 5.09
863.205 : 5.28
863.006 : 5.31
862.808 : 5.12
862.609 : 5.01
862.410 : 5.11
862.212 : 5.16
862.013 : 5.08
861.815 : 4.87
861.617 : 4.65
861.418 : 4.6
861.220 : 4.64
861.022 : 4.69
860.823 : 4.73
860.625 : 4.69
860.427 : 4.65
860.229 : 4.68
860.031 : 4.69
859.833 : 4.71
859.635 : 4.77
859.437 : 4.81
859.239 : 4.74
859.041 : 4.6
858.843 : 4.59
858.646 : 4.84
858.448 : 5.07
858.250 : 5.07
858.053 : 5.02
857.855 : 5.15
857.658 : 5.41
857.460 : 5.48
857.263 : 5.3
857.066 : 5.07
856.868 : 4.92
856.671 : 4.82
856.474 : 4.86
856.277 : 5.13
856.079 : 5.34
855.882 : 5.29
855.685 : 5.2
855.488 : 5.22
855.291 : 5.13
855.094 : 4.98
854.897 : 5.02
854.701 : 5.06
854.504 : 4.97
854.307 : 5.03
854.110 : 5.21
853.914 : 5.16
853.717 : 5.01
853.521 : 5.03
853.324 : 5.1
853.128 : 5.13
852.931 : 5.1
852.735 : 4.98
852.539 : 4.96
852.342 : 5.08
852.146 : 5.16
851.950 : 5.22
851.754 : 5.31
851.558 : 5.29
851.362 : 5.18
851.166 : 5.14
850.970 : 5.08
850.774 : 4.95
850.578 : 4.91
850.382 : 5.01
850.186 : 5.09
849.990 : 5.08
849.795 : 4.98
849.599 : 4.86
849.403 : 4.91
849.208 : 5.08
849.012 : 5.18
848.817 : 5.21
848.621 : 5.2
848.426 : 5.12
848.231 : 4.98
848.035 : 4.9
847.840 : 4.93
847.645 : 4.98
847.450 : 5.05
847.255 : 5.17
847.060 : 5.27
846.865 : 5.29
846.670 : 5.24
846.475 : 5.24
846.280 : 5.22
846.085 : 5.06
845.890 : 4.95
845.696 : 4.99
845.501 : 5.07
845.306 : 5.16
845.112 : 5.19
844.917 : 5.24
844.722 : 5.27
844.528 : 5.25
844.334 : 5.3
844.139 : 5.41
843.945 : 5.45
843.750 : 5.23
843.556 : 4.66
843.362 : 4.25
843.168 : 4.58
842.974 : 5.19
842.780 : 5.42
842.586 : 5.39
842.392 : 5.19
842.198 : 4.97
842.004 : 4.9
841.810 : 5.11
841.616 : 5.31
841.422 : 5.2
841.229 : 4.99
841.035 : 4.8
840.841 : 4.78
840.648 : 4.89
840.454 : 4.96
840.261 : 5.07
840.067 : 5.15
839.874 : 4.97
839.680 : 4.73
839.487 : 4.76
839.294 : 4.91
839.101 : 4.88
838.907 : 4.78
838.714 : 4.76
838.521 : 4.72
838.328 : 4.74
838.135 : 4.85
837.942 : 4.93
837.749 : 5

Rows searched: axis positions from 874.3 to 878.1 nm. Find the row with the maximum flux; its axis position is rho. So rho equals 877.837 nm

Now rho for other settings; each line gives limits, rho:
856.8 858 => 857.460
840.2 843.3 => 842.780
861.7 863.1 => 863.006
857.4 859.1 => 857.460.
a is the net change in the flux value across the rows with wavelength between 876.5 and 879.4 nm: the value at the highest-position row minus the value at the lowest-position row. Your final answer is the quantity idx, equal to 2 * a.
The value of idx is 0.8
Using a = 0.4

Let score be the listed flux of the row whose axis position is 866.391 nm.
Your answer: 5.13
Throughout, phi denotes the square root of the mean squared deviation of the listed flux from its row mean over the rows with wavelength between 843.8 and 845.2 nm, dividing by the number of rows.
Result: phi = 0.088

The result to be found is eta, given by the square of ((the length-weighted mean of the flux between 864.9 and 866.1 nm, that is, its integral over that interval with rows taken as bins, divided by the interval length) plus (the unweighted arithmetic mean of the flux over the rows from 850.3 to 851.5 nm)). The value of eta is 97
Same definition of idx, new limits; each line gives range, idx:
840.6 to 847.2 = 0.8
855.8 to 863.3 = 0.0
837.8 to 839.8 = -0.4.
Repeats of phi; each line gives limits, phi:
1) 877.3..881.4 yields 0.227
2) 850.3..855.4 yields 0.103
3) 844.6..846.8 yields 0.107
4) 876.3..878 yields 0.338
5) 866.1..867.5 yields 0.220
